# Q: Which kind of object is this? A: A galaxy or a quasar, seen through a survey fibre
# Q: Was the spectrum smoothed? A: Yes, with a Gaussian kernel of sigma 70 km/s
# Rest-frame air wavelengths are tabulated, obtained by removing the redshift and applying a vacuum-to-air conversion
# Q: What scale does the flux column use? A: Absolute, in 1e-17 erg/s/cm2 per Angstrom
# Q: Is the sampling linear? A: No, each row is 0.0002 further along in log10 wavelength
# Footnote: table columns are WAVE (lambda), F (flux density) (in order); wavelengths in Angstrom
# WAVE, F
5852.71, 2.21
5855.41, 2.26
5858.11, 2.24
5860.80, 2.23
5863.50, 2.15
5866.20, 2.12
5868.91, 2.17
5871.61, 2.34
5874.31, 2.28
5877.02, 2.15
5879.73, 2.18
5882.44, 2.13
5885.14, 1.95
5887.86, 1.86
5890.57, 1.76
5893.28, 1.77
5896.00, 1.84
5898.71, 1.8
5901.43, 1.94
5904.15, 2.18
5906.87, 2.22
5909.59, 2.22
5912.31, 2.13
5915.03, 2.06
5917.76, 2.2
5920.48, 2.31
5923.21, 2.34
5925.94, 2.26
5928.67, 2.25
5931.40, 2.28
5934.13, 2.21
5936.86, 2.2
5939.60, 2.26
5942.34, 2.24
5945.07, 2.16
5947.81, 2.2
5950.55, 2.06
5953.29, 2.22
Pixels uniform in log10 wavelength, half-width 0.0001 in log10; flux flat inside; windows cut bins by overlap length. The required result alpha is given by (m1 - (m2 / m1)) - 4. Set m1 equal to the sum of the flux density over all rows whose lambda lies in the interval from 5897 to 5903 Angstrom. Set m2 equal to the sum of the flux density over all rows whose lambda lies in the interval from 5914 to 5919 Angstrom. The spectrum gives -1.40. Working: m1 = 3.74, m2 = 4.26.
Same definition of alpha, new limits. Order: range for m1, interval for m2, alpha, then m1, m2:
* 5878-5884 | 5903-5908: -0.71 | 4.31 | 4.40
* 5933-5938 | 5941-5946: -0.59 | 4.41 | 4.40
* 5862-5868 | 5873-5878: -0.77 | 4.27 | 4.43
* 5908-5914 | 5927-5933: -0.69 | 4.35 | 4.53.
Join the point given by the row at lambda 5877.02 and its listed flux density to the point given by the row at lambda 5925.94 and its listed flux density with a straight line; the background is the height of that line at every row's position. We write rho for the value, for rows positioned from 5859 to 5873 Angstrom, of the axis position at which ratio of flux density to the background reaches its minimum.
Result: 5866.20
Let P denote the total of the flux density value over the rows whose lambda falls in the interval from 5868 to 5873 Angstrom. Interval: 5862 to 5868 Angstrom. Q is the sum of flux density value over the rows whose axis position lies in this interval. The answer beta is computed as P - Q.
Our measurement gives 0.24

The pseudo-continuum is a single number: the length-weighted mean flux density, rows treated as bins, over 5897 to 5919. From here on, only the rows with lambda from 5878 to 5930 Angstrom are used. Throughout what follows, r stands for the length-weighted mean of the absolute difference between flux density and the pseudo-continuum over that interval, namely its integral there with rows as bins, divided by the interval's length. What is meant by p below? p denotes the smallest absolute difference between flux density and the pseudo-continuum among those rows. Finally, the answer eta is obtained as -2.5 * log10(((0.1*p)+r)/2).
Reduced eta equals 2.7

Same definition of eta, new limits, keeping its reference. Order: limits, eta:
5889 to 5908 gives 2.3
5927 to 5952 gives 3.0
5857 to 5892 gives 2.9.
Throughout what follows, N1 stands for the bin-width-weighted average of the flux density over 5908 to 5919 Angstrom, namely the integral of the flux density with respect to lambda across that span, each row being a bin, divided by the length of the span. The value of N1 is 2.15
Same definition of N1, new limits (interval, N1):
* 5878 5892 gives 1.98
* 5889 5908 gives 1.93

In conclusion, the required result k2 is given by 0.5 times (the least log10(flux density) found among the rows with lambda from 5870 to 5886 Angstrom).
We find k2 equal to 0.145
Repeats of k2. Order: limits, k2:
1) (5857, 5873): 0.163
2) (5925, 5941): 0.171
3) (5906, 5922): 0.157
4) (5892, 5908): 0.124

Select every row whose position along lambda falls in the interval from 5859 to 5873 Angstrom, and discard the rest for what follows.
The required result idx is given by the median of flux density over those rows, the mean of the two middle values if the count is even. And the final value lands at 2.170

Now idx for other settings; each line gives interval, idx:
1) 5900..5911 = 2.200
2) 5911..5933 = 2.255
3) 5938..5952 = 2.200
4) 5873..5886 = 2.150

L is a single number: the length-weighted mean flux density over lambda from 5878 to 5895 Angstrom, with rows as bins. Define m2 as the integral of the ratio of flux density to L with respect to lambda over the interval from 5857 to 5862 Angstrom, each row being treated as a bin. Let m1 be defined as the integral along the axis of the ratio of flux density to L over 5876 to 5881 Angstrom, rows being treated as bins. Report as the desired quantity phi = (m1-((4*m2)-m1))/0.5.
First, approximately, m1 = 5.6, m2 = 5.76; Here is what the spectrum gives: -24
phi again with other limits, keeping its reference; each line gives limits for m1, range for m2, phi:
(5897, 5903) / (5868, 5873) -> -23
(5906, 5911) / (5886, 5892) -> -22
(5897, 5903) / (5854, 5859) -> -23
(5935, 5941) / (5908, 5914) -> -26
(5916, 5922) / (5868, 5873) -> -19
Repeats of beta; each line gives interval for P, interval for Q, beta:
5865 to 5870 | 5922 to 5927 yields -0.31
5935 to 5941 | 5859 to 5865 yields 0.08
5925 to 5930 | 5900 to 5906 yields 0.39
